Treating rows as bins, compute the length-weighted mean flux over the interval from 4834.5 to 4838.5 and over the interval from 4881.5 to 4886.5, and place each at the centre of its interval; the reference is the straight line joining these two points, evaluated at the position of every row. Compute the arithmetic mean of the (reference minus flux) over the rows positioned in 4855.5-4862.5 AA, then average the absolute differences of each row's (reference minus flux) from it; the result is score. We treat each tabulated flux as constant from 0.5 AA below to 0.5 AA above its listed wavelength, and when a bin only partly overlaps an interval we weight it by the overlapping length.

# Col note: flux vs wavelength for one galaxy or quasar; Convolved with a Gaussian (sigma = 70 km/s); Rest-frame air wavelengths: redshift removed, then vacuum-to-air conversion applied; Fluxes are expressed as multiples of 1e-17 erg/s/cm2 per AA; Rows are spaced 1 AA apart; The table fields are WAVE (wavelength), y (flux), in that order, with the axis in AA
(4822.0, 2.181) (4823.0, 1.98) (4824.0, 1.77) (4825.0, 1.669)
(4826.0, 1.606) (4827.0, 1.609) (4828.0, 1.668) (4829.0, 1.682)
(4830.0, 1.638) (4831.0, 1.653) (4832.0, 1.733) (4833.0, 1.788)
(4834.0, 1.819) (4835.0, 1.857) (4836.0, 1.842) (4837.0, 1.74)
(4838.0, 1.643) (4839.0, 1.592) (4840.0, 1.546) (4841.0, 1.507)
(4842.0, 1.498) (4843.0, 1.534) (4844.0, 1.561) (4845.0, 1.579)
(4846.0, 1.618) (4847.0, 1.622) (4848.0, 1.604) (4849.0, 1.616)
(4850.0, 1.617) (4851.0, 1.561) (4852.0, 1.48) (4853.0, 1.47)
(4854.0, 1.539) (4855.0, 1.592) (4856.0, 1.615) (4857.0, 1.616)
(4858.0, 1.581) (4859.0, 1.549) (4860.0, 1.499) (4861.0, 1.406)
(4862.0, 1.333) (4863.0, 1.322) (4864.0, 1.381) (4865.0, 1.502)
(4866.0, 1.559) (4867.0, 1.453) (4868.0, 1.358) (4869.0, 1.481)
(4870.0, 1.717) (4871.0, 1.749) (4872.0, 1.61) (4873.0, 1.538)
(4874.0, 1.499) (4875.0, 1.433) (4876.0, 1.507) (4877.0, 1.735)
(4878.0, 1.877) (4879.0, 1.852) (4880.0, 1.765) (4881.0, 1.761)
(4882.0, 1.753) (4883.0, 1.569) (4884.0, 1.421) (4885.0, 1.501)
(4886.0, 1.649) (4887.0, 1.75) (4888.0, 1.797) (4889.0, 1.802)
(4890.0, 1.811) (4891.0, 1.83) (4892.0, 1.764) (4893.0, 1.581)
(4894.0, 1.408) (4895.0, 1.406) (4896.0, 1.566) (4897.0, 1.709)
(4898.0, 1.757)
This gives 0.08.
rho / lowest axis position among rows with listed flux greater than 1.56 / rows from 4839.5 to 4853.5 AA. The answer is 4844.0 AA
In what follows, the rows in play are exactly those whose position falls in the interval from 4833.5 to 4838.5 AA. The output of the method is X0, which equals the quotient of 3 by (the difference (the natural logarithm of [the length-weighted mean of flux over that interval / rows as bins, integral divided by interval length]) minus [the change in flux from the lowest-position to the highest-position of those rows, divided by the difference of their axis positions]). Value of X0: 4.8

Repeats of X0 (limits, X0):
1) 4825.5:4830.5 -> 6.2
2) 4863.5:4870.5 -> 8.7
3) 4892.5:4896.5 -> 7.4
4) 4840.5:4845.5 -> 7.3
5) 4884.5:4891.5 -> 6.1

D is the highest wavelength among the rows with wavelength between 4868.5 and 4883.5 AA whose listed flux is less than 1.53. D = 4876.0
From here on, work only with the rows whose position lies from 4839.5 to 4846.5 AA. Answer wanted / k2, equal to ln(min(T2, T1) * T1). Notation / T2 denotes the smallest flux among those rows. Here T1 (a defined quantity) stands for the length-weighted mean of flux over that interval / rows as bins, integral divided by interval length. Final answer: 0.84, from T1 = 1.55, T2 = 1.498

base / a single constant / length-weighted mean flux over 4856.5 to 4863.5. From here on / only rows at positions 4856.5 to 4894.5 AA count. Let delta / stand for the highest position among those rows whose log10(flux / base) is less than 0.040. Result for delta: 4894.0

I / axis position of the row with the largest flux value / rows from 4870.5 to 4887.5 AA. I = 4878.0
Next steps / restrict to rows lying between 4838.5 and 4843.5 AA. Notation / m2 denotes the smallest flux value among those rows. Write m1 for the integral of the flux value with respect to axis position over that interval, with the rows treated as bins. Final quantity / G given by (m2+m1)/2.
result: 4.59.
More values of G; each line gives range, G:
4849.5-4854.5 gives 4.57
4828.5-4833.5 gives 5.07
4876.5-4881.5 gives 5.36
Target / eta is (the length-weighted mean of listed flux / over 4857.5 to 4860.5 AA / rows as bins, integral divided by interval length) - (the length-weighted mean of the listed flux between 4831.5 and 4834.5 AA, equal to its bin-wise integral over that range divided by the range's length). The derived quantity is -0.24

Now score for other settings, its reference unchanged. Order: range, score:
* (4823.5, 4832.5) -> 0.04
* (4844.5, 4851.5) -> 0.02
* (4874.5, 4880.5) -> 0.16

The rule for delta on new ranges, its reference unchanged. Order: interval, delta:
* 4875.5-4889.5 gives 4885.0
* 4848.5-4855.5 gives 4855.0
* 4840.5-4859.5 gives 4859.0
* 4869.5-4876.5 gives 4876.0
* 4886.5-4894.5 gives 4894.0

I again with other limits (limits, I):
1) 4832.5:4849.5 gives 4835.0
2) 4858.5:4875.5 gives 4871.0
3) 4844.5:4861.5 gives 4847.0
